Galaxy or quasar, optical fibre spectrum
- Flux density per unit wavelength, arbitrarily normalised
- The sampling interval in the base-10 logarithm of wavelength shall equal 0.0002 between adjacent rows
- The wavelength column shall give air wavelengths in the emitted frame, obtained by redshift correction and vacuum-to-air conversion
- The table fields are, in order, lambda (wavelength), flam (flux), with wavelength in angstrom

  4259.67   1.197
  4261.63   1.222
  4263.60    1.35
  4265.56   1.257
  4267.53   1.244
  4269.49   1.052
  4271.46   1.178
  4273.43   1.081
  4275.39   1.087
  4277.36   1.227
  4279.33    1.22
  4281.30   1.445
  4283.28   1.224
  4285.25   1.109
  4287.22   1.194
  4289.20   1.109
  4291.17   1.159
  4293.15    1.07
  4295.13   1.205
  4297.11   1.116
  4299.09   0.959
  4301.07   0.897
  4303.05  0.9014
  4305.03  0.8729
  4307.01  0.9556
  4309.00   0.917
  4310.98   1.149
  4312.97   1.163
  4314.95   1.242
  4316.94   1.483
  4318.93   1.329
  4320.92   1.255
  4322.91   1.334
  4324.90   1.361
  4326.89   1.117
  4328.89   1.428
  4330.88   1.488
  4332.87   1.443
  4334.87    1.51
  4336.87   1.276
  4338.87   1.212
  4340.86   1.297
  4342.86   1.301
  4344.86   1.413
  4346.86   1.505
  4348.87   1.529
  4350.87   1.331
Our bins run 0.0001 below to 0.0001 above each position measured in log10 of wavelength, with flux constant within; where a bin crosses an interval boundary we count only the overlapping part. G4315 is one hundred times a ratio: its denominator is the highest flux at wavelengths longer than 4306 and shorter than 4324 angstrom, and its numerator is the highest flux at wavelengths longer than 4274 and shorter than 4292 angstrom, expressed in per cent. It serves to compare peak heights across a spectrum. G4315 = 97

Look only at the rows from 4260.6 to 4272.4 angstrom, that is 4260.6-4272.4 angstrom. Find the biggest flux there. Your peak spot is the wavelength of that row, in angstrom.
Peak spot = 4263.60 angstrom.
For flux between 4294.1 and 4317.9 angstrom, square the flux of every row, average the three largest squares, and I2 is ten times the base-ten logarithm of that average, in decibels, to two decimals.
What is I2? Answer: 2.38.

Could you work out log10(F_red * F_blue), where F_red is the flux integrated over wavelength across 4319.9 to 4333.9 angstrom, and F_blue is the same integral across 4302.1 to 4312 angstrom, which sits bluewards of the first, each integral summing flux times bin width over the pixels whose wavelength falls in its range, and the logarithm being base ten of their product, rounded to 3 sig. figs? 2.25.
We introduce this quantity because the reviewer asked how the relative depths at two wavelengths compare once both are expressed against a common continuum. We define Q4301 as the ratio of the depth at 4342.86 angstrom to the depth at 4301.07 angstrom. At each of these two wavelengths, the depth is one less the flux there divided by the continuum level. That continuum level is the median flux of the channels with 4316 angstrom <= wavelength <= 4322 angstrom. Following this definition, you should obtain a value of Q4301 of 0.1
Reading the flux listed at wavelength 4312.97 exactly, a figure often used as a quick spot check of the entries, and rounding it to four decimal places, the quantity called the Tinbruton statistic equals 1.1630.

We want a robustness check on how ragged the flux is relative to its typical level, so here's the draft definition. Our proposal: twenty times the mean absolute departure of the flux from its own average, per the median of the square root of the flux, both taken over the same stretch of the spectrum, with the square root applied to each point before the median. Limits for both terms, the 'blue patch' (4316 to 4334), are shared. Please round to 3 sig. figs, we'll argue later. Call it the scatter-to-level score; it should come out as 1.54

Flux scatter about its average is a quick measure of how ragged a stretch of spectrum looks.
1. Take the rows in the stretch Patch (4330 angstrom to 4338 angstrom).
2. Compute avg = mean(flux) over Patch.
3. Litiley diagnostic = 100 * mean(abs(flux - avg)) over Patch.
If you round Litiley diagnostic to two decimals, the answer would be 7.66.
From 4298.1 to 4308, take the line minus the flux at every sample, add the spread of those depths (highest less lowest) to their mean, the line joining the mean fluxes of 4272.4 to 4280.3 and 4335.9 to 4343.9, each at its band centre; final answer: 0.38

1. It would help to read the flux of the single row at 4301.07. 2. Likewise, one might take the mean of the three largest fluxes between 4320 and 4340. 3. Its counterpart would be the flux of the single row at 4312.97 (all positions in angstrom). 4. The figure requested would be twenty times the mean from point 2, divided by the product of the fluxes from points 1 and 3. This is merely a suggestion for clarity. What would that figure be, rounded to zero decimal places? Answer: 28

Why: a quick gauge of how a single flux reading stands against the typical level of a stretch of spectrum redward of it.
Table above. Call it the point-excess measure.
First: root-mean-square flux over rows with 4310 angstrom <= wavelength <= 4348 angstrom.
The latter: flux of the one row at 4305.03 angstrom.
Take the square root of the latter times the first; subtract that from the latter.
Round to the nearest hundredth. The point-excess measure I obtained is -0.21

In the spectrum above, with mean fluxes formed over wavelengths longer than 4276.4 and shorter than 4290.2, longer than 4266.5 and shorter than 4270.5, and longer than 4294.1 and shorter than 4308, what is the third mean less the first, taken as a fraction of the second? -0.20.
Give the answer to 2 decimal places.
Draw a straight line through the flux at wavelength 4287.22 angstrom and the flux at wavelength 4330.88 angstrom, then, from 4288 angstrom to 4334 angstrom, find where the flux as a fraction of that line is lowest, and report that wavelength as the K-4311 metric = 4305.03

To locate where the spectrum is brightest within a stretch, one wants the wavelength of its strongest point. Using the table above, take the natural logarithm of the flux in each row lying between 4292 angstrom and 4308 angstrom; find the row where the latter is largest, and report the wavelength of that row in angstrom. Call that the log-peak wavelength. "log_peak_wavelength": 4295.13 angstrom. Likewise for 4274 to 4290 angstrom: 4281.30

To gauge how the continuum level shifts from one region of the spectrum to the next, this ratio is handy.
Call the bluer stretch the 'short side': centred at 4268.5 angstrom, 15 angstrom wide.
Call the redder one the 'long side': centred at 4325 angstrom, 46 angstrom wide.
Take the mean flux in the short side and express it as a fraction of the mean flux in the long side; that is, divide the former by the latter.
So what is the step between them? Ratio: 0.94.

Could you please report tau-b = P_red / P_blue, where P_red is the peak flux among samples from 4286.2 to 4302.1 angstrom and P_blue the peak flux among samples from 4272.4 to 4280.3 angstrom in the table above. 0.98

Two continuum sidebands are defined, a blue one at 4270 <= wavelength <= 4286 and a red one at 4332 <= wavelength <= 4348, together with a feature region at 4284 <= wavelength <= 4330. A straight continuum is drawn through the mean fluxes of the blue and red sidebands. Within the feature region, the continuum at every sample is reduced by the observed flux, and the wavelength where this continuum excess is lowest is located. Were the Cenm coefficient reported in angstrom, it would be 4316.94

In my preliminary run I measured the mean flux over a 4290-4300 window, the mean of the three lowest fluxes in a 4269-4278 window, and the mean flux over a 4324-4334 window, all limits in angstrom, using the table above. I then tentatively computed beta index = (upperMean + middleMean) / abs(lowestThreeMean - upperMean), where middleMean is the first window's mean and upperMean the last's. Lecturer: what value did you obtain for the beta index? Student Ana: 8.4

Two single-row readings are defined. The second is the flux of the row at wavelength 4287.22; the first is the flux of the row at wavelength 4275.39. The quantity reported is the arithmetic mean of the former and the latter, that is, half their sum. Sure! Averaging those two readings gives 1.14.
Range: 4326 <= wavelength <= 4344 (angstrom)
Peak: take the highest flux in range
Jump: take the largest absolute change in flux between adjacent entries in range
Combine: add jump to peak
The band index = 1.82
